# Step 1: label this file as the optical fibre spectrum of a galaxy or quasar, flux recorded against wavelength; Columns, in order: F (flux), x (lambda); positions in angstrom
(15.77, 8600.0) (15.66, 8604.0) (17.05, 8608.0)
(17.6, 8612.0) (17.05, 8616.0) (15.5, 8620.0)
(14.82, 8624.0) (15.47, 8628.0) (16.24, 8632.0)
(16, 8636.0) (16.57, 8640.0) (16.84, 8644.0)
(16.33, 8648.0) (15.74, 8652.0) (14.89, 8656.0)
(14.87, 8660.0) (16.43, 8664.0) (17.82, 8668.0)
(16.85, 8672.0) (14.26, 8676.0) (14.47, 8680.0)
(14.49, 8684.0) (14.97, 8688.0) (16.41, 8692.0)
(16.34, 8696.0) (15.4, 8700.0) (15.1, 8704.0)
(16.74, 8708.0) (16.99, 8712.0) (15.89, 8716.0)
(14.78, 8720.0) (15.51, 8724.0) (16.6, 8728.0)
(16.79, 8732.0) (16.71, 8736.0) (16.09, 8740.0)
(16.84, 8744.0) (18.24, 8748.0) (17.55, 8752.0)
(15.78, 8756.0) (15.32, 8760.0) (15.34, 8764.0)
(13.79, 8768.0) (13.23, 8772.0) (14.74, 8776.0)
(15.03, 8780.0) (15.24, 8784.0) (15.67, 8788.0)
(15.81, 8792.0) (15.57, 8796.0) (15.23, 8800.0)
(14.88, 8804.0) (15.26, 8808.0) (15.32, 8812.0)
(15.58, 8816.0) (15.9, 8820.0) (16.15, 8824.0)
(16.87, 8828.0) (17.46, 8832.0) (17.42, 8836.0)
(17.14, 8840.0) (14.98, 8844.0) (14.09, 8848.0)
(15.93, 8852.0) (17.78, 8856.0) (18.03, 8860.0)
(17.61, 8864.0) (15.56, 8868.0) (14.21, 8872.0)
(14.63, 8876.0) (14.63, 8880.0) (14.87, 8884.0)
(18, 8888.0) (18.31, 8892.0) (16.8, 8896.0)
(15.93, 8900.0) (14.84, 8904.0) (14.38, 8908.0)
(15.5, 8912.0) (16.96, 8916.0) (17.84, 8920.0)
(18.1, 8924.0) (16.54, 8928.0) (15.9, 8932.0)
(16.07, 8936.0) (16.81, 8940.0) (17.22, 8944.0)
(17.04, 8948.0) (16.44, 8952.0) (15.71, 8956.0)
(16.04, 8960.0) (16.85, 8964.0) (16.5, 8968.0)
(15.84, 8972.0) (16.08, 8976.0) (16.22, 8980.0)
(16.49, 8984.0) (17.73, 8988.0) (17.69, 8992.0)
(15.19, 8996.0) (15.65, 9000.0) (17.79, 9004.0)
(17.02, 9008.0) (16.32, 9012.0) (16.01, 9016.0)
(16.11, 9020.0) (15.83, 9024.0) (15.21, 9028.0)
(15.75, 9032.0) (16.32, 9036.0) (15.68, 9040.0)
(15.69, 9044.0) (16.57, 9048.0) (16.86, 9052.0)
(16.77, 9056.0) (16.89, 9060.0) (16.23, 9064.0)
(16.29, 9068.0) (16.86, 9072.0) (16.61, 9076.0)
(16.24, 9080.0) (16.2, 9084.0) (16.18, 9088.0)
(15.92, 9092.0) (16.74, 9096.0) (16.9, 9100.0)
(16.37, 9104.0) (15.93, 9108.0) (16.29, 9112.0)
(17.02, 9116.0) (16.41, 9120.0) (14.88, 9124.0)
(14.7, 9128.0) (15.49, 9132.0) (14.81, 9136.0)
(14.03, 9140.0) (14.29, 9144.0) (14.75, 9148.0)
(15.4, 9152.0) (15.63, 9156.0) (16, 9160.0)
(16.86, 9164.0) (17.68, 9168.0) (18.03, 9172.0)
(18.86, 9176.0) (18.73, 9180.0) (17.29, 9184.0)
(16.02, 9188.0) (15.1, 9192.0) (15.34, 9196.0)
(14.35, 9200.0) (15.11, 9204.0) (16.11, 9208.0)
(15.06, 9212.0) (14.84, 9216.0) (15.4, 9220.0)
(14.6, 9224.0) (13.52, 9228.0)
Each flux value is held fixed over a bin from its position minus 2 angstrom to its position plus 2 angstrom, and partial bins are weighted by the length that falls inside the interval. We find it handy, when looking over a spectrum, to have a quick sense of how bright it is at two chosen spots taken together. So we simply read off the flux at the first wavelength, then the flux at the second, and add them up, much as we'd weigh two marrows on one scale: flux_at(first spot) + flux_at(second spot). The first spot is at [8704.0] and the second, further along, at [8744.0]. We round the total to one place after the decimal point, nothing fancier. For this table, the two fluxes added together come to 31.9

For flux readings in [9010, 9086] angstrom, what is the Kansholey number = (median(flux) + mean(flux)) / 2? 16.2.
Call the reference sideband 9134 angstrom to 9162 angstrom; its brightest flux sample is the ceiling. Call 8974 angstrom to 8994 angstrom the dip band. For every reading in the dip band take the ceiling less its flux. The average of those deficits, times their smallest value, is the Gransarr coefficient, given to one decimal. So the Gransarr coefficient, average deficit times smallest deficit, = 1.5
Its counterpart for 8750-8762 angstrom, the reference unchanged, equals 0.3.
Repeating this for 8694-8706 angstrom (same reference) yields -0.1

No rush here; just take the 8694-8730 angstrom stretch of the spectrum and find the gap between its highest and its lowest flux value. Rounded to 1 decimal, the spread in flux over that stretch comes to 2.2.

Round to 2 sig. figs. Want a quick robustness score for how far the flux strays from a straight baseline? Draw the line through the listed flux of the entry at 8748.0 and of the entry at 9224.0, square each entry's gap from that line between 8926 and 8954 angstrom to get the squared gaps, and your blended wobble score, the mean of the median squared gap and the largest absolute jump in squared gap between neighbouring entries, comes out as 0.44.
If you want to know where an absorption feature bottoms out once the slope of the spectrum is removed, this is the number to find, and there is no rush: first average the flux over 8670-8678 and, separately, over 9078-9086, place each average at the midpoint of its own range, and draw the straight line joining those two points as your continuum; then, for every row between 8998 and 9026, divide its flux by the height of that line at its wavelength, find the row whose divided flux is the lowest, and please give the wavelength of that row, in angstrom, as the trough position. 9000.0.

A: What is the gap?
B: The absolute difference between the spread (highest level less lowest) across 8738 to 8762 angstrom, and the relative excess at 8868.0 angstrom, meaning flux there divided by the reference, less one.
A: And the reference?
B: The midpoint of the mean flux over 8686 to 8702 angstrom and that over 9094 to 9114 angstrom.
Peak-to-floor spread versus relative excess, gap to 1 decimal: 3.0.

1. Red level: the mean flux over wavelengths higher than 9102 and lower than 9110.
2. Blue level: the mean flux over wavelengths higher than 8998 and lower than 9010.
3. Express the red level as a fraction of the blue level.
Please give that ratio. 0.96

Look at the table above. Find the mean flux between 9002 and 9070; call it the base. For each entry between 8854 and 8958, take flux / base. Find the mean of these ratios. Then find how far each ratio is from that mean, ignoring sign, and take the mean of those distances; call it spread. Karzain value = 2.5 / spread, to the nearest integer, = 37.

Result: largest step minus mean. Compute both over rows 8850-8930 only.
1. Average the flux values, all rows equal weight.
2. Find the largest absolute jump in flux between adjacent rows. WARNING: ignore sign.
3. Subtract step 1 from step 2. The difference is -13.2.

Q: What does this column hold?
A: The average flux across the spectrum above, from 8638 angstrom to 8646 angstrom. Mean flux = 16.7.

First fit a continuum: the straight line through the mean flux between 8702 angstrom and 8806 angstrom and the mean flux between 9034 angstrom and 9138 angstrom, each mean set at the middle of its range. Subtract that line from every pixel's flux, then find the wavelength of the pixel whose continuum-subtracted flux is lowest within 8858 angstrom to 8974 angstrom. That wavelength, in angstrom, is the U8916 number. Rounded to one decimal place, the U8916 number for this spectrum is 8872.0 angstrom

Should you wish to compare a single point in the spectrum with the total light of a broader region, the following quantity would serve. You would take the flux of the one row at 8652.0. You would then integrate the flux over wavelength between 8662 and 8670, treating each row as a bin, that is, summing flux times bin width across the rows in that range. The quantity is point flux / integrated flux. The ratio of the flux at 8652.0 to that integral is 0.115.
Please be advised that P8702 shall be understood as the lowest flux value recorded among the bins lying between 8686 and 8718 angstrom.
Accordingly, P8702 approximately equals 14.97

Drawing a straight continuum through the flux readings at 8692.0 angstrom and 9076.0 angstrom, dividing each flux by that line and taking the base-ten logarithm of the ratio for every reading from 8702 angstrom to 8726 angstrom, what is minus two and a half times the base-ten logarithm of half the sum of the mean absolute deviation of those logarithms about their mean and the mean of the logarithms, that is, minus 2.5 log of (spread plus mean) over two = 7.1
